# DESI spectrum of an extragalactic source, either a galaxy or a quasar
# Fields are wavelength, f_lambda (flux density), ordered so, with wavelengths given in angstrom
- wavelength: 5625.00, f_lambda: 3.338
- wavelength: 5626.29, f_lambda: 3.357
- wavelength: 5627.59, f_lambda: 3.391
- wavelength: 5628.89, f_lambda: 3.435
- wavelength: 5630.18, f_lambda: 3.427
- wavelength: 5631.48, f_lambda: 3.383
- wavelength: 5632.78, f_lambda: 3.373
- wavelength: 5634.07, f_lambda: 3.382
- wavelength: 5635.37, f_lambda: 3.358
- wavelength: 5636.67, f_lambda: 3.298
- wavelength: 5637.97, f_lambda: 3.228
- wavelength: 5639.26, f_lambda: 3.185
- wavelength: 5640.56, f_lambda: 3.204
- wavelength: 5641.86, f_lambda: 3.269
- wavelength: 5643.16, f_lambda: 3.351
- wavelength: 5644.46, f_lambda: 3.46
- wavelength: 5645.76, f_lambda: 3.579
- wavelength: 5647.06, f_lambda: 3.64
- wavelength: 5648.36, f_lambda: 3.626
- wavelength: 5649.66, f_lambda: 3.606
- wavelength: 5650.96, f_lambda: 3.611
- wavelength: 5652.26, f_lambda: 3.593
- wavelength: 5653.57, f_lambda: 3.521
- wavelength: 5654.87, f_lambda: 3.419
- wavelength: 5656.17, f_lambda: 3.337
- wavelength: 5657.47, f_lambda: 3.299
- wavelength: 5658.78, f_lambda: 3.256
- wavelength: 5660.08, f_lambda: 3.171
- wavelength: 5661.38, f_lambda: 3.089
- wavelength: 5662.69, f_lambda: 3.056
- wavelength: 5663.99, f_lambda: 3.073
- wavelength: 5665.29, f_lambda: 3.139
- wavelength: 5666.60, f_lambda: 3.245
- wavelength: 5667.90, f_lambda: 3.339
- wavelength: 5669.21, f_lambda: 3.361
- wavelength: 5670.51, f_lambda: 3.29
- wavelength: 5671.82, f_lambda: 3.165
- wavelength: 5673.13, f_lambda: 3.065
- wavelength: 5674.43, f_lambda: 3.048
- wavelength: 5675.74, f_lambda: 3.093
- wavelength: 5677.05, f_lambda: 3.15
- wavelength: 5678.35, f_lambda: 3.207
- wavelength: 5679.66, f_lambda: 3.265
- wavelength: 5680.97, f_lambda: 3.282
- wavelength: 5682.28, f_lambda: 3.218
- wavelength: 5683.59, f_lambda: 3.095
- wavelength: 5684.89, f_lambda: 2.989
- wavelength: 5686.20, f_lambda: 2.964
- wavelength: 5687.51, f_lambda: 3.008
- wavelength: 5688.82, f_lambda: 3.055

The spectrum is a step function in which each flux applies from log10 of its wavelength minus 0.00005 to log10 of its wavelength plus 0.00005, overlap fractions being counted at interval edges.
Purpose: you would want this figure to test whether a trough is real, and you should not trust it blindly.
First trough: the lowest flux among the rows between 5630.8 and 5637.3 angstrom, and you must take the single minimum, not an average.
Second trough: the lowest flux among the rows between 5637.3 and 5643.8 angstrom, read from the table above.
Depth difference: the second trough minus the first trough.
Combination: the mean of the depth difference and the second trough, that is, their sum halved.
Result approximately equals 1.54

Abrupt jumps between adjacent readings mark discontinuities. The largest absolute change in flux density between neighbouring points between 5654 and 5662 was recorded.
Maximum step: 0.085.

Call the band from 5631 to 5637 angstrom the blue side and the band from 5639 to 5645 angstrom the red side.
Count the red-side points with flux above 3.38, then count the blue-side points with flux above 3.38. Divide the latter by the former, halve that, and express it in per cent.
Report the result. 100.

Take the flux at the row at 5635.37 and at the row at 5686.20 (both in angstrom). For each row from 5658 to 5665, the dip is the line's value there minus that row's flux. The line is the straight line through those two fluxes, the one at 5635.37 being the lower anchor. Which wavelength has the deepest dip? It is 5662.69 angstrom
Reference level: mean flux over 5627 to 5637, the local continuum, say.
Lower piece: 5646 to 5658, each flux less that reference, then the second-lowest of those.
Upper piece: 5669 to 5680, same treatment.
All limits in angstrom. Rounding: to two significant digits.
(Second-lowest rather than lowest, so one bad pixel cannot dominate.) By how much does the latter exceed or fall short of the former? -0.27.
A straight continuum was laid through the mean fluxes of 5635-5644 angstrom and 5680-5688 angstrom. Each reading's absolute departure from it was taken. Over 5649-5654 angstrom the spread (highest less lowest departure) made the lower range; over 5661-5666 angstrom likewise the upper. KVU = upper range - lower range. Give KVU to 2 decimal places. 0.01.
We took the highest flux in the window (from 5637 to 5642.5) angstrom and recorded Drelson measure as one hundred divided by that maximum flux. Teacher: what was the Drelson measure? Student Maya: 30.6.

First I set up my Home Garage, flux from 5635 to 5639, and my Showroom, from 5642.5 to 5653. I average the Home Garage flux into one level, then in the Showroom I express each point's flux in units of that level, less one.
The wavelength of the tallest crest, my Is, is 5647.06 angstrom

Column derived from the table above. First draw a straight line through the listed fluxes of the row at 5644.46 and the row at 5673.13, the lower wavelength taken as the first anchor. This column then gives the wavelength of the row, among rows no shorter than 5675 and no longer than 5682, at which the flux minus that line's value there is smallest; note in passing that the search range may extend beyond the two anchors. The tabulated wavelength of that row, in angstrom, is 5675.74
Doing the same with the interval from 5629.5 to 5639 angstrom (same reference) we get 5637.97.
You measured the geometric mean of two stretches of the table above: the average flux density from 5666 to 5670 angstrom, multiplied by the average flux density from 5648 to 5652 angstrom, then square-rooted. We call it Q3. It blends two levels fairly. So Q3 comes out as 3.46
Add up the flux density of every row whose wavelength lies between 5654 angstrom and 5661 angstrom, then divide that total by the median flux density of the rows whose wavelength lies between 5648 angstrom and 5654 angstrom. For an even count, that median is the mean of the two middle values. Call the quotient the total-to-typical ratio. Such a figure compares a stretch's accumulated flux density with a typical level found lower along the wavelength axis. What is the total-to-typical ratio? 4.6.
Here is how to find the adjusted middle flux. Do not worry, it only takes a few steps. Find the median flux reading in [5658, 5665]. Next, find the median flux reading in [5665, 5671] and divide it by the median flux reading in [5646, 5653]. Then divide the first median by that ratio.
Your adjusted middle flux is 3.4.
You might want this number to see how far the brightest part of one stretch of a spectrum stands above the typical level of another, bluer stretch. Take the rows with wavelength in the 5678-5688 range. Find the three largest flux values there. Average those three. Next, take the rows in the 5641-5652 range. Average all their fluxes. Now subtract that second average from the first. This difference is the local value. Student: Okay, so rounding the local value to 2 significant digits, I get -0.26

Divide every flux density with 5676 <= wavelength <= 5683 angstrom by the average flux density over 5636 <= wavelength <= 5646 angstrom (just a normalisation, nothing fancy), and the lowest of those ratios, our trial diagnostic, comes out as 0.95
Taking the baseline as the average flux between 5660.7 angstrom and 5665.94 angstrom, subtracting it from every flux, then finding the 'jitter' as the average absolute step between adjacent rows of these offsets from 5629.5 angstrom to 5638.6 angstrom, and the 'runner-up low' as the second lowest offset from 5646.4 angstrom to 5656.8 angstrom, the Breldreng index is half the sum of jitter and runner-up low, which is 0.18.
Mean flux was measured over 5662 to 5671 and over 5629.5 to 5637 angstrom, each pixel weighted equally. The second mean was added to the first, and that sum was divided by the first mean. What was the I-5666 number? 2.05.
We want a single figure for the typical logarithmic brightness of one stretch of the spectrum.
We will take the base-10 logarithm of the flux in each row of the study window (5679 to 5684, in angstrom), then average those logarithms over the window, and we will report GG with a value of 0.51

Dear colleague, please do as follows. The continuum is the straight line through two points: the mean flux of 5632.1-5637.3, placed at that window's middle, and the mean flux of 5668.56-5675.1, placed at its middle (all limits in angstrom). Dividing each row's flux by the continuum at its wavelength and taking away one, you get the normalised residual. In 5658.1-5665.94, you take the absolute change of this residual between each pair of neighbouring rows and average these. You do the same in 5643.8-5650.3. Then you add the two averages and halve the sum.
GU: 0.0167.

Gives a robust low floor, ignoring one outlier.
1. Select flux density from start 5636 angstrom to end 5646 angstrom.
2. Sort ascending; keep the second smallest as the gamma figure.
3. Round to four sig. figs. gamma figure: 3.204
